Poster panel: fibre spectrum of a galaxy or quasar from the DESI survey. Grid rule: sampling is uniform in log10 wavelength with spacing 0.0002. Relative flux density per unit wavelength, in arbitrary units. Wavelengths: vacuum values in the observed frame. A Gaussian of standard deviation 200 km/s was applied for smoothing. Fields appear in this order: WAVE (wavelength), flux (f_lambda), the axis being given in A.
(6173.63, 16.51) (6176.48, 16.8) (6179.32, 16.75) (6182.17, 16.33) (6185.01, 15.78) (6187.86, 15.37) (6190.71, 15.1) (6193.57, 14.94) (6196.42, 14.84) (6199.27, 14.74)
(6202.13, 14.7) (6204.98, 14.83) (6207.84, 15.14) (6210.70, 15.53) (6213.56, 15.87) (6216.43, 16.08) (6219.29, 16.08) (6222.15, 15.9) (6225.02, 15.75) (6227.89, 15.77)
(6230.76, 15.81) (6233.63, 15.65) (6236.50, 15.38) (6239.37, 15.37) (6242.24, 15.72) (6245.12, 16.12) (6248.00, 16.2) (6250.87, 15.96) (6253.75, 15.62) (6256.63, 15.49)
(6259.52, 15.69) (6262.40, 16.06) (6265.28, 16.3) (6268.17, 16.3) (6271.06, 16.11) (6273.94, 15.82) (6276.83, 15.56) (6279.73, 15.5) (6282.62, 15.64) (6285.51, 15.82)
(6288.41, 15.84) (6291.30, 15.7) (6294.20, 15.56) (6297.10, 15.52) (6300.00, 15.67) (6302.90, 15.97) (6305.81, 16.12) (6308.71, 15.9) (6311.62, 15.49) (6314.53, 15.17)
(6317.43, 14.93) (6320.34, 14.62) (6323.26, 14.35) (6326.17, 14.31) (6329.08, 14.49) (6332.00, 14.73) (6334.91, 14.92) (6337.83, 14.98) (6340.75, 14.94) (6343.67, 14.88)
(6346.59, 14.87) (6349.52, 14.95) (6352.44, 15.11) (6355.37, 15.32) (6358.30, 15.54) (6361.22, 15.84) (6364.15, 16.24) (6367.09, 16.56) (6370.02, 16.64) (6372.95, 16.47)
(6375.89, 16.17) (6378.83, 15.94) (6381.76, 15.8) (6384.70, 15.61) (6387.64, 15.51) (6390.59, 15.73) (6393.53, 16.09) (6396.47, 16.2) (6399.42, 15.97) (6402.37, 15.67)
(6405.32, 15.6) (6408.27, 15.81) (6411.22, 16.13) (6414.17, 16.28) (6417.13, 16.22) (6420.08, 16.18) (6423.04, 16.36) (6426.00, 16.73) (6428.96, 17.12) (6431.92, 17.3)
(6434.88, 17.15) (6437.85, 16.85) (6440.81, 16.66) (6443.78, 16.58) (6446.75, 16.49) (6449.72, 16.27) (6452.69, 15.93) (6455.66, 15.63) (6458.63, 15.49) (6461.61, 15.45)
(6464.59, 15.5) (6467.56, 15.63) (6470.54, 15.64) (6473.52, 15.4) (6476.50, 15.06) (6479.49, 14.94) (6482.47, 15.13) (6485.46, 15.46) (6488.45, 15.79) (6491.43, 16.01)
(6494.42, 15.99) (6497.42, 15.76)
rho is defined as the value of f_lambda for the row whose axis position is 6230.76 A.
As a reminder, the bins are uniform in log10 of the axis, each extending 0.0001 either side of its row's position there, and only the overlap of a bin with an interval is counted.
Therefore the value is 15.81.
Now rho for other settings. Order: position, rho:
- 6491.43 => 16.01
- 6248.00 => 16.2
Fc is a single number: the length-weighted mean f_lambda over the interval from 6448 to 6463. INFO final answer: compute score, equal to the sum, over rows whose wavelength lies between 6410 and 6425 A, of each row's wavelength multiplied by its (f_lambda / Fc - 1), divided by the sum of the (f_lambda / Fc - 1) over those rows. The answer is 6417.6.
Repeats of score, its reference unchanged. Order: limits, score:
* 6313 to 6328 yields 6321.6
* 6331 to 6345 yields 6337.6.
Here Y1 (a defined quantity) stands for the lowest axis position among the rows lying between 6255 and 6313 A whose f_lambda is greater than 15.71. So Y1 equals 6262.40 A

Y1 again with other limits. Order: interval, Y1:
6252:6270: 6262.40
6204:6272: 6213.56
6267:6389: 6268.17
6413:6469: 6414.17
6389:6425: 6390.59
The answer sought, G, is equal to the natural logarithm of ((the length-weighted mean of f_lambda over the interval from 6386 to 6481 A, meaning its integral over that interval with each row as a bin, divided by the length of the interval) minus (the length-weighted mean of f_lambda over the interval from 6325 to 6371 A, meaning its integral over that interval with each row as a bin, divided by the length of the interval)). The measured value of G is -0.2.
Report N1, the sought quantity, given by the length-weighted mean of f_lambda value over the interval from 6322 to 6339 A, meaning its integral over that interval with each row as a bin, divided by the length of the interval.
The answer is 14.6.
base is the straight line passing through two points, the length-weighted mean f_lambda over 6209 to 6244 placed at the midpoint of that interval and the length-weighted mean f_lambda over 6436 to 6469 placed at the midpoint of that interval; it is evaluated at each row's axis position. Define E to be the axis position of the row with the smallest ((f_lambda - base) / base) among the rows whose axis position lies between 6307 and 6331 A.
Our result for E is 6326.17 A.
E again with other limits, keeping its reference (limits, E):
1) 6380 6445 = 6387.64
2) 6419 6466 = 6461.61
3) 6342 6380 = 6346.59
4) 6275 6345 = 6326.17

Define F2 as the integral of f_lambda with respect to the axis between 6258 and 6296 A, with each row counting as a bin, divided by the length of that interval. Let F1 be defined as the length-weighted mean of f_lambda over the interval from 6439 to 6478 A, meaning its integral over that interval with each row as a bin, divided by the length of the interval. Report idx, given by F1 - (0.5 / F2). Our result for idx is 15.8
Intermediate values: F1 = 15.8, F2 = 15.8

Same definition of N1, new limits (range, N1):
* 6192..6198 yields 14.9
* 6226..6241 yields 15.6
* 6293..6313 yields 15.7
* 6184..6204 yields 15.0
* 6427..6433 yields 17.2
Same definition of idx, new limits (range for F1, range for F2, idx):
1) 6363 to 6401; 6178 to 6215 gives 16.0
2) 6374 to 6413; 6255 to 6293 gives 15.8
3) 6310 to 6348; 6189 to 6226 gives 14.8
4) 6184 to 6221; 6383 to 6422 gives 15.3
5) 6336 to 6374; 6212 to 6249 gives 15.5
